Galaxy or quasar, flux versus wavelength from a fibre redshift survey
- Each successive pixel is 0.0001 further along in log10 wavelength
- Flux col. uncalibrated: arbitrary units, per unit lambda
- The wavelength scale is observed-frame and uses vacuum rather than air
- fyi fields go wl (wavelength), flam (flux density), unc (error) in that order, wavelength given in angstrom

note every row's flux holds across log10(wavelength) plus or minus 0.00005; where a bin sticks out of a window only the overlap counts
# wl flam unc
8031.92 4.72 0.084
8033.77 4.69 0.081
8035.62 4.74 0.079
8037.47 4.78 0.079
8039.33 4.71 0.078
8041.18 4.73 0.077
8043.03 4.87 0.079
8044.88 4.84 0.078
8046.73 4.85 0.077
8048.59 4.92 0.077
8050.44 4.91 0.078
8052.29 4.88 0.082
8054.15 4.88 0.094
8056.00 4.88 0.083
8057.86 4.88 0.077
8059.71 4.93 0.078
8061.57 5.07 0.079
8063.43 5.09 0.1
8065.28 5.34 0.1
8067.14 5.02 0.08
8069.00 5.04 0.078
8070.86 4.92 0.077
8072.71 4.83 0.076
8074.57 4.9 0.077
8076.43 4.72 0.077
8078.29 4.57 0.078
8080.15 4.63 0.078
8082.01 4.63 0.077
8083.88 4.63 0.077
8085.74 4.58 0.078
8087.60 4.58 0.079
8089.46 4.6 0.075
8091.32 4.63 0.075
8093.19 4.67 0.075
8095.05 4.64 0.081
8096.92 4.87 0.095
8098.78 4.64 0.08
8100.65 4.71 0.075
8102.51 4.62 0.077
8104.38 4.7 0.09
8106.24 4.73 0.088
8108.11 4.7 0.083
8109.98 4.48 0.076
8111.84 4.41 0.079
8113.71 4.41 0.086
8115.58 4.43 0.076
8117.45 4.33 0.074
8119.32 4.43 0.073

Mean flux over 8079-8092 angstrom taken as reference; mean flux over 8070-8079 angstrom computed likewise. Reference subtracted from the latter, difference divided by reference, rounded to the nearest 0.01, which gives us 0.04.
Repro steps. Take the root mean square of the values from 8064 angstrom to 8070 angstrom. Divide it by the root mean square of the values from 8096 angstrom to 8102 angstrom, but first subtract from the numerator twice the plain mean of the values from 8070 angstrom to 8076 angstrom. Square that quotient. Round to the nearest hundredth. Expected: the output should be 0.95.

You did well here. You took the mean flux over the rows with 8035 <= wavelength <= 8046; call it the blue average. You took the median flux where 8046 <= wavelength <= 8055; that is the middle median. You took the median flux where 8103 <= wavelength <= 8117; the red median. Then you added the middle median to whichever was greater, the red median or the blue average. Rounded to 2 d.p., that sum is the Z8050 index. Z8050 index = 9.66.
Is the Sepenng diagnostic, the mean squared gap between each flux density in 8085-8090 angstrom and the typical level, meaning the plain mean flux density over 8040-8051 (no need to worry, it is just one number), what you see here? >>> 0.07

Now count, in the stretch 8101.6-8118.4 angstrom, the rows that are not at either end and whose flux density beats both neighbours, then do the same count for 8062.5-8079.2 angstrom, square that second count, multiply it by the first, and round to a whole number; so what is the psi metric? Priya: 18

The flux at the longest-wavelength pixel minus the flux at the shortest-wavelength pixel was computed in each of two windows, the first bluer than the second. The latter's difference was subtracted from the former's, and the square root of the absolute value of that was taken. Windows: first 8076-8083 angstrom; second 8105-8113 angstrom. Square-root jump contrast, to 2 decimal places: 0.48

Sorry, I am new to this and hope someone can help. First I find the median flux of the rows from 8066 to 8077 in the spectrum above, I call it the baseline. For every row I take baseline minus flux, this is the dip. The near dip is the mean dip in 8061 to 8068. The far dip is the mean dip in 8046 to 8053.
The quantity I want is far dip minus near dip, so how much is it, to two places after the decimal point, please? 0.24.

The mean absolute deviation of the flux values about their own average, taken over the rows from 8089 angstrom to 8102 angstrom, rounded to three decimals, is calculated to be 0.063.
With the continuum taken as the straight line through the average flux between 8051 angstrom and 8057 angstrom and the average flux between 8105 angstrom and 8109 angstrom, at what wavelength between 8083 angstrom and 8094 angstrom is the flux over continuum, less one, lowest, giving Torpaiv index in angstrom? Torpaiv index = 8085.74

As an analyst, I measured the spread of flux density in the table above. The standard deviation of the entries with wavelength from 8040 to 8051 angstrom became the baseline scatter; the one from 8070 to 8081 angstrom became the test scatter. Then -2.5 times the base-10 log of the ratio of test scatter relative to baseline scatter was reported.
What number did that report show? -0.81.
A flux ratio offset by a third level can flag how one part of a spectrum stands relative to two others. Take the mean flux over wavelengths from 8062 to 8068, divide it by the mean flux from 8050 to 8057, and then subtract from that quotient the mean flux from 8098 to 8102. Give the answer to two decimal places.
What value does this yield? -3.62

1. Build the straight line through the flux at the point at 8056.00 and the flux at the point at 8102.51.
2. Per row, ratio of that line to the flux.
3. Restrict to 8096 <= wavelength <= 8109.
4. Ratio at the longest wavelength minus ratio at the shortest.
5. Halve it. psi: 0.011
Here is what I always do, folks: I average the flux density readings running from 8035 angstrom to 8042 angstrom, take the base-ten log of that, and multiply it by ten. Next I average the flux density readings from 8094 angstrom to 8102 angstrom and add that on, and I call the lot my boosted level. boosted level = 11.5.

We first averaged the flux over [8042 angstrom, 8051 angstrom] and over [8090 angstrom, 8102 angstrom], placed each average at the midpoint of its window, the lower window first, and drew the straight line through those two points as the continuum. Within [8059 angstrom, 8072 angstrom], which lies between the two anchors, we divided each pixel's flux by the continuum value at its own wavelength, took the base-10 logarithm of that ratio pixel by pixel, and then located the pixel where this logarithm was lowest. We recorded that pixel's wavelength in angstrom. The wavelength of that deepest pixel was 8059.71 angstrom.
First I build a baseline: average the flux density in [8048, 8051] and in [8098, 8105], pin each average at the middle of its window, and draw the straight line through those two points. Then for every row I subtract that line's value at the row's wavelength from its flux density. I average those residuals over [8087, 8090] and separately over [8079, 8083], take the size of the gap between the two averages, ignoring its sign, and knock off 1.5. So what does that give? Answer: -1.50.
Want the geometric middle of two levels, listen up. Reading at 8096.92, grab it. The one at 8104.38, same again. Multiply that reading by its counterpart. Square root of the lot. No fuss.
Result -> 4.78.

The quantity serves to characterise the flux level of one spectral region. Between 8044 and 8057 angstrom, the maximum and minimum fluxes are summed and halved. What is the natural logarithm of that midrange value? 1.59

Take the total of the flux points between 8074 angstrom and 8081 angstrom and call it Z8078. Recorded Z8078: 18.8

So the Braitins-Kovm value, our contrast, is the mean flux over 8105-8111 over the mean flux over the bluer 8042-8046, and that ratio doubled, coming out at 1.91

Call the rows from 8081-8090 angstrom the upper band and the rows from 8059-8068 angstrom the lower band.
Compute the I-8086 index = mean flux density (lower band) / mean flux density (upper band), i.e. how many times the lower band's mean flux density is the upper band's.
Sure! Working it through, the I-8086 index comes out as 1.11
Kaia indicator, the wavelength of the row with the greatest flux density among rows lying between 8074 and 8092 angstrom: 8074.57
